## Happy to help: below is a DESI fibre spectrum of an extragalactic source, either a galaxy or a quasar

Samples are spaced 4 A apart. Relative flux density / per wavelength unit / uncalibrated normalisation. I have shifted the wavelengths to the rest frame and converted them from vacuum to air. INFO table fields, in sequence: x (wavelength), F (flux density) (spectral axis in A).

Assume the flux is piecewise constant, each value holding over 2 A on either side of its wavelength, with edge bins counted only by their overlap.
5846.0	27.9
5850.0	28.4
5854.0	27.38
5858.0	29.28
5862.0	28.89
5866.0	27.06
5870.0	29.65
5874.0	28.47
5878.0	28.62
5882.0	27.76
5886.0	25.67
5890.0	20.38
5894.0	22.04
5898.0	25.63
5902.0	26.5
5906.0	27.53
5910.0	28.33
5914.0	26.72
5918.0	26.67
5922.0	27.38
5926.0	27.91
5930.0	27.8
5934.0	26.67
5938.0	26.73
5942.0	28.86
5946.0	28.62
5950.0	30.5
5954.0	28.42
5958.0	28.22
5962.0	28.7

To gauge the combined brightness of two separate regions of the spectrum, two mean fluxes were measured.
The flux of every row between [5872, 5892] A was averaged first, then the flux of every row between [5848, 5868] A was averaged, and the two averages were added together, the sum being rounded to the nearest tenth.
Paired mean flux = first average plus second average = 54.4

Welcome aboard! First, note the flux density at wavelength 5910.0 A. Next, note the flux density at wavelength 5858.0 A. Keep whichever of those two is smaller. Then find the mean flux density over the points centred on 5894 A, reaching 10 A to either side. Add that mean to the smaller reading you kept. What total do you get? 52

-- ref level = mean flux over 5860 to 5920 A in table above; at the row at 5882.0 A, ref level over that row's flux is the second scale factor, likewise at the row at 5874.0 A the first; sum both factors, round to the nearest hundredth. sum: 1.90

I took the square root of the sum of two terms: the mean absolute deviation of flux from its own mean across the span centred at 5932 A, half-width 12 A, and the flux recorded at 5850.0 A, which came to 5.39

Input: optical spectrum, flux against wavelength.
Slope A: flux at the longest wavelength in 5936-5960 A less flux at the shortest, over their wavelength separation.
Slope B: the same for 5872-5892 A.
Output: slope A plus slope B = -0.4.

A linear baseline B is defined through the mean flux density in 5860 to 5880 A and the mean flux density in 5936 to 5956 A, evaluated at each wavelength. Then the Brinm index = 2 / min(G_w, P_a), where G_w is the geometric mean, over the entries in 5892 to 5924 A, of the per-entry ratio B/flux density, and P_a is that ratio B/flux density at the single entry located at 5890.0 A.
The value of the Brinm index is 1.84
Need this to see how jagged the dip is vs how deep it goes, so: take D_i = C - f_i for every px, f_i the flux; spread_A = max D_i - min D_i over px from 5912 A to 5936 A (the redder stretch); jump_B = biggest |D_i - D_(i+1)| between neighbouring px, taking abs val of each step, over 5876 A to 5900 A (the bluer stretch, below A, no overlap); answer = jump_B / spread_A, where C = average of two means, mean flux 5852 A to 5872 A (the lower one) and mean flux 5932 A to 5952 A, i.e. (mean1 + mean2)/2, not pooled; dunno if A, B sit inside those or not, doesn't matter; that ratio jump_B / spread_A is 4.3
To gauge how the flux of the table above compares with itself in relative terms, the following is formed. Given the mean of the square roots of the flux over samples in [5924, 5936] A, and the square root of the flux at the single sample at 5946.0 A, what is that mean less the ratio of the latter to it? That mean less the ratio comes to 4.22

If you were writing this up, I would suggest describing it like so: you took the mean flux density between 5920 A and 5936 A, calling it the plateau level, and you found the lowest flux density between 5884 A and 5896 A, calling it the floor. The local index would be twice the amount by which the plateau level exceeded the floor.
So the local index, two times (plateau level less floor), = 14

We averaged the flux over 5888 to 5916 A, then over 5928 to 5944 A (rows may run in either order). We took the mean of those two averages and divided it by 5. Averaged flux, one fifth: 5.28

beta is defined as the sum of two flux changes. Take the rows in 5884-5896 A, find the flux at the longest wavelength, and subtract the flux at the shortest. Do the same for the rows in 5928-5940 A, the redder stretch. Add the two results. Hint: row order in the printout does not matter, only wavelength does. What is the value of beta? -5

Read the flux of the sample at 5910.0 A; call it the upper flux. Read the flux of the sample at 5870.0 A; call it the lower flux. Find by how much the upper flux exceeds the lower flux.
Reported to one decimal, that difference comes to -1.3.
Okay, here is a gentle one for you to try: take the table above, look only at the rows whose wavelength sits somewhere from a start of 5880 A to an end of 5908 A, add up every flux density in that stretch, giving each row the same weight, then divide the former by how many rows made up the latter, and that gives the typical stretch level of 25.1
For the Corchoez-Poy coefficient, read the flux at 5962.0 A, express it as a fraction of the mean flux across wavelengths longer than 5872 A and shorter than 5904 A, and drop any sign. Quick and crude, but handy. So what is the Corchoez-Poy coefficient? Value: 1.12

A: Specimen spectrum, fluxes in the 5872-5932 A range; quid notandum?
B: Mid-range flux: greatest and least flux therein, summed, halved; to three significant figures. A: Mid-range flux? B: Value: 24.5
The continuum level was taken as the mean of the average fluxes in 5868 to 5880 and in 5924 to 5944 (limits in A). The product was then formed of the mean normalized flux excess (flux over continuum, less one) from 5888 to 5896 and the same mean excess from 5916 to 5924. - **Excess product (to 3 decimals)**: 0.011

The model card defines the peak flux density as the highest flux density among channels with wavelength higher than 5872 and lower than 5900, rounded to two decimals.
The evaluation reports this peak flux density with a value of 28.62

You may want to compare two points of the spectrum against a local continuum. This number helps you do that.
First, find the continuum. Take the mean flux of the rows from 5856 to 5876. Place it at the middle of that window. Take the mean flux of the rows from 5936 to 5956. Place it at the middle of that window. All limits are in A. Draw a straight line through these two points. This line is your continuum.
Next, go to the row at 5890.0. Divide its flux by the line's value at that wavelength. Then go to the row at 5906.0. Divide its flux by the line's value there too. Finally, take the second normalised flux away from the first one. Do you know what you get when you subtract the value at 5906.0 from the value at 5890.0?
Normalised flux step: -0.25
